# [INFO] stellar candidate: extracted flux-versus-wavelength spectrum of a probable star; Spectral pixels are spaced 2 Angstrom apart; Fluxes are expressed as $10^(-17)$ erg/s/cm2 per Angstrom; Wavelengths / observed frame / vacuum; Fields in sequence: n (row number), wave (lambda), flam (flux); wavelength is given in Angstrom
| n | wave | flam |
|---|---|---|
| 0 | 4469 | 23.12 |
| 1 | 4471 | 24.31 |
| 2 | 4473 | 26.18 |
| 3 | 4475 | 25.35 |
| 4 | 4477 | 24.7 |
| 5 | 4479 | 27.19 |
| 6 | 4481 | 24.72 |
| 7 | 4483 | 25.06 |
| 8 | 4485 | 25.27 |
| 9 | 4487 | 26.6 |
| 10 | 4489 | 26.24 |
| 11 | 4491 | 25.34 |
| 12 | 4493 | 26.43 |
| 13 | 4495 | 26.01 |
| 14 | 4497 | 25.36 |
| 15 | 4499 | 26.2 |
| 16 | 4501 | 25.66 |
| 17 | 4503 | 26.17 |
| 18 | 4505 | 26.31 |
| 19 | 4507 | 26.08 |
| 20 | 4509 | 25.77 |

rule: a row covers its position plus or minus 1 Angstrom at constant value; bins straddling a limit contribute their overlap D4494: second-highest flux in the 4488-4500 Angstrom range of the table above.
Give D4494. 26.24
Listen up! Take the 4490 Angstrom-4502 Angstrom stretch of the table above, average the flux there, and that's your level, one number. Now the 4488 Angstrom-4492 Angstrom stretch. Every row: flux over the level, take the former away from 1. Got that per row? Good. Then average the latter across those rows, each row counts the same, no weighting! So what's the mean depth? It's 0.002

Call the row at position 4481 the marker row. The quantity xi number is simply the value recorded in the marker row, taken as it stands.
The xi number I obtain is 24.72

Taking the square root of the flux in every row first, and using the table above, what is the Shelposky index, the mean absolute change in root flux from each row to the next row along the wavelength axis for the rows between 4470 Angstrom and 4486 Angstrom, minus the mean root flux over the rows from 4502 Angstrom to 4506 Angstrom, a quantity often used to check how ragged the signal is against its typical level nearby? -5.00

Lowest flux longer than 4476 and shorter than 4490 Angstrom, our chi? 24.7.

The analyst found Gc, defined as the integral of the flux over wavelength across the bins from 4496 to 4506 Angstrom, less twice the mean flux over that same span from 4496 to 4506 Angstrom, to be 207.5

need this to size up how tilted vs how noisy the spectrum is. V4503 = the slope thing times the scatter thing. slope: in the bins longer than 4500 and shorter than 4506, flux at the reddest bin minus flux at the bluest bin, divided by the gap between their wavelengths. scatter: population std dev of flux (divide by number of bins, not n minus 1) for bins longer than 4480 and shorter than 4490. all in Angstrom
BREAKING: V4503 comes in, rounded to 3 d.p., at 0.117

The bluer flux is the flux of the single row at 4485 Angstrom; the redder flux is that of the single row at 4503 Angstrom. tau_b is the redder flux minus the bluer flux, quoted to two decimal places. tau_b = 0.90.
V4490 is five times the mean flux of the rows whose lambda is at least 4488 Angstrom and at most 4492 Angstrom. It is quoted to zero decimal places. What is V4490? 129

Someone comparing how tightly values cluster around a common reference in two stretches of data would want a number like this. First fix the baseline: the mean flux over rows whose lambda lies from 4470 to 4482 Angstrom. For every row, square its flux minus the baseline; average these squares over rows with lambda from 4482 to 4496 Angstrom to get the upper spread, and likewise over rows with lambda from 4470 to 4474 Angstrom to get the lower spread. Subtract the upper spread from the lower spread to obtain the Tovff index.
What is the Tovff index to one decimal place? 0.4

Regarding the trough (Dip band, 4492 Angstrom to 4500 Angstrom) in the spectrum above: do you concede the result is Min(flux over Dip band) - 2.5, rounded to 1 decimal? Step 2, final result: 22.9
